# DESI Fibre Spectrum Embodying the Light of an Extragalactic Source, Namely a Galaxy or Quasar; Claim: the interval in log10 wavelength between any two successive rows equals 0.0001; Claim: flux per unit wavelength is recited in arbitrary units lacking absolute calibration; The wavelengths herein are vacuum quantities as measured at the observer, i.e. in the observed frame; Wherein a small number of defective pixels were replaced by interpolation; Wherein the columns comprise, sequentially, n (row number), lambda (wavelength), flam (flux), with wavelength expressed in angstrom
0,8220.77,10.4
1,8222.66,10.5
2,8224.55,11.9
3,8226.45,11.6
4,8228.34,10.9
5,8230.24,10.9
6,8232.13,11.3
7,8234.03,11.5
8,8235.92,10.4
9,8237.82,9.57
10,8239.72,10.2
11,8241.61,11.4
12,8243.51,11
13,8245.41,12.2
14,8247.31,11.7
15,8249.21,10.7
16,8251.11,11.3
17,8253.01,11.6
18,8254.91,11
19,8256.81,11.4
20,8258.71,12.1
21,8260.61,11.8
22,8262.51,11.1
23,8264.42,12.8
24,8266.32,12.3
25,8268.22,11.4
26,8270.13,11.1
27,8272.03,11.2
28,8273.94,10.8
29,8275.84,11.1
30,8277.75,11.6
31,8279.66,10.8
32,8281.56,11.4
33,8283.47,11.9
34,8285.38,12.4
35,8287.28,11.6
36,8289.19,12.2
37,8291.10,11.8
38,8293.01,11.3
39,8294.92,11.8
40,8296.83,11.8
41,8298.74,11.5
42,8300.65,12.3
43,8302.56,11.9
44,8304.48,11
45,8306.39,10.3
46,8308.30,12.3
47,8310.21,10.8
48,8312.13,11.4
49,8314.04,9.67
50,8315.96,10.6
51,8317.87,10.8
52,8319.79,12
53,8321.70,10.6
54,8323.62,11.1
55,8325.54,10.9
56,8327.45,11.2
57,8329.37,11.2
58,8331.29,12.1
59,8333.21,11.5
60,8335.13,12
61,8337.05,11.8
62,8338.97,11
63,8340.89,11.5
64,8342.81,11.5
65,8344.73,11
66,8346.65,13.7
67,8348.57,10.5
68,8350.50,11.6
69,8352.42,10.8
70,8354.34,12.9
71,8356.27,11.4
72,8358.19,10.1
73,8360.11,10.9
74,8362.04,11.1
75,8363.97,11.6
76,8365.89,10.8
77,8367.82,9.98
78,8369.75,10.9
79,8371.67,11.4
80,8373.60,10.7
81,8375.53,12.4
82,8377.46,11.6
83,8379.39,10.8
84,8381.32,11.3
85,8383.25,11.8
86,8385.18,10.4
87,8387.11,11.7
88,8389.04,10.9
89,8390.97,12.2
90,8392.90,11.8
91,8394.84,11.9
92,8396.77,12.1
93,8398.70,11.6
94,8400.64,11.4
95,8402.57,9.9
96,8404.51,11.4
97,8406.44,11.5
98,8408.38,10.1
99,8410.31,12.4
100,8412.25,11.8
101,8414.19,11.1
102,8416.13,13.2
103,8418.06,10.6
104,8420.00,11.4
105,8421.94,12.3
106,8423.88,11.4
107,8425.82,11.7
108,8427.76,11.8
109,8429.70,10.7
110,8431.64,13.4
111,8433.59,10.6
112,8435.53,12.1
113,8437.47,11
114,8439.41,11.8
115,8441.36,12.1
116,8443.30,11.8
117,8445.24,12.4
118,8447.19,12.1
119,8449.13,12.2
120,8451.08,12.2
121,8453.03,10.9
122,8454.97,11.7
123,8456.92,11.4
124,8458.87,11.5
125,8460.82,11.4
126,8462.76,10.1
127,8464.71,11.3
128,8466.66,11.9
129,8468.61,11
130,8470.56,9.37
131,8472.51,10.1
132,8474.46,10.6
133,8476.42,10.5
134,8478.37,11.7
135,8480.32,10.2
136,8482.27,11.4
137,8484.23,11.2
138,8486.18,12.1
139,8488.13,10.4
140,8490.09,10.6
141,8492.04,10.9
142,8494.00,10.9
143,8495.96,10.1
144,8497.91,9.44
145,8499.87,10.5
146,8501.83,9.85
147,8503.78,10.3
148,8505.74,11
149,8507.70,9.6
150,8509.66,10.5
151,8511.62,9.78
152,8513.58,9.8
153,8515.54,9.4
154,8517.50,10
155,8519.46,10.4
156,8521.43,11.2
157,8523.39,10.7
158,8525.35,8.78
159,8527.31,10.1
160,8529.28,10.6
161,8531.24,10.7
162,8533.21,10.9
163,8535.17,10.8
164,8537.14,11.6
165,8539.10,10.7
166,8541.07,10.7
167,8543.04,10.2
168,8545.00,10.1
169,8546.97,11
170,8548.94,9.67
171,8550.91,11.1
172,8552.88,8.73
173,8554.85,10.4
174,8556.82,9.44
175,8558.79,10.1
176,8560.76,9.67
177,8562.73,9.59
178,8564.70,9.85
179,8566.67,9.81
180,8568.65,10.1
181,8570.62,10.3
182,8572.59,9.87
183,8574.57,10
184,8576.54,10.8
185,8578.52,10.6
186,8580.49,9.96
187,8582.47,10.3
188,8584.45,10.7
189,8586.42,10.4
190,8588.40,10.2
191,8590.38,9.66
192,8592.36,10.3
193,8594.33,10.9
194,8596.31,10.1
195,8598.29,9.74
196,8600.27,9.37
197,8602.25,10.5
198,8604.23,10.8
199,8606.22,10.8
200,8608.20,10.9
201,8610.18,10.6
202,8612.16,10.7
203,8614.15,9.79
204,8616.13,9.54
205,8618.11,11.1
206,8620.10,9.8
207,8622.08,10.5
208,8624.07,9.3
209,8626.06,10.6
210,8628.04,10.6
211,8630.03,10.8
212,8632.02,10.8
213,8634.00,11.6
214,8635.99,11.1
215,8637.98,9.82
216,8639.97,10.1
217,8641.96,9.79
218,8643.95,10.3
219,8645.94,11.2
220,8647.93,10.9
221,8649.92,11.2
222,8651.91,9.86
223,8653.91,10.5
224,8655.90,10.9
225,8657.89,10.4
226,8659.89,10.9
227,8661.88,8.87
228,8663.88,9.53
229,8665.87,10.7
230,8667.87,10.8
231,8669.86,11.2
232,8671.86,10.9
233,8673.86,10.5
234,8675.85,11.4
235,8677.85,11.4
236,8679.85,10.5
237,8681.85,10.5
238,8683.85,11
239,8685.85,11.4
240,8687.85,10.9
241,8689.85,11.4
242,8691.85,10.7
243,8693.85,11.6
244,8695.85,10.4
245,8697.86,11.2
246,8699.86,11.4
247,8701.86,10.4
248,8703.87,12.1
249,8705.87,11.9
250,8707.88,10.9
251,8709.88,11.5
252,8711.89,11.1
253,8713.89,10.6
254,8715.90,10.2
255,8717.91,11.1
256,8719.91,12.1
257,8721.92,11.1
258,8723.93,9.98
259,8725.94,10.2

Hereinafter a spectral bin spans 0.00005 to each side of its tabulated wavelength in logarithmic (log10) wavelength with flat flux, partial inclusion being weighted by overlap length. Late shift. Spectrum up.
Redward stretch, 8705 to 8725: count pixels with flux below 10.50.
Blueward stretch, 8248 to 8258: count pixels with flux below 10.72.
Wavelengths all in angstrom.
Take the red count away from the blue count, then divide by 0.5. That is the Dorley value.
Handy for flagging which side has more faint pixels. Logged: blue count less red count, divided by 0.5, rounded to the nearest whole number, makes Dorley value -2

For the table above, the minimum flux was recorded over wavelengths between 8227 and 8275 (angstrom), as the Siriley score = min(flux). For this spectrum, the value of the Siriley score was 9.57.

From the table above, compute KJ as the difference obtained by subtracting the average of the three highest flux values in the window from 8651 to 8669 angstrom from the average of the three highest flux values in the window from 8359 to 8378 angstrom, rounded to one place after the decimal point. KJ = 1.0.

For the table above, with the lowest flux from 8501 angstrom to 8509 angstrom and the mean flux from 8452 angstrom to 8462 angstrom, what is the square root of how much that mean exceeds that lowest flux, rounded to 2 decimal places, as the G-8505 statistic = 1.33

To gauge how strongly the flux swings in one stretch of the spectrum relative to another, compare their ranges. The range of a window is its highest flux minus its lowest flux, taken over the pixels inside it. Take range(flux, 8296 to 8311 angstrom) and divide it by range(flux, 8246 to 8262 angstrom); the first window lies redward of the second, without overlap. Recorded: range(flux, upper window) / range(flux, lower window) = 1.4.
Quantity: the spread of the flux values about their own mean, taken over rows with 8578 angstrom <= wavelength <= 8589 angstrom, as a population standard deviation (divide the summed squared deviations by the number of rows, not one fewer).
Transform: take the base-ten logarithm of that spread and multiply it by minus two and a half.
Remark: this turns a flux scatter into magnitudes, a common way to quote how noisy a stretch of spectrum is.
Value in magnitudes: 1.5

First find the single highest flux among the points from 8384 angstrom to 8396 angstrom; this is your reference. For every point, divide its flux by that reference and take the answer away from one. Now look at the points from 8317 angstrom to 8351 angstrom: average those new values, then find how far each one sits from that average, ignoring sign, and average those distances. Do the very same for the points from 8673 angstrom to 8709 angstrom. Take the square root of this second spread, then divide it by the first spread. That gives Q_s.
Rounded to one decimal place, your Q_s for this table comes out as 4.5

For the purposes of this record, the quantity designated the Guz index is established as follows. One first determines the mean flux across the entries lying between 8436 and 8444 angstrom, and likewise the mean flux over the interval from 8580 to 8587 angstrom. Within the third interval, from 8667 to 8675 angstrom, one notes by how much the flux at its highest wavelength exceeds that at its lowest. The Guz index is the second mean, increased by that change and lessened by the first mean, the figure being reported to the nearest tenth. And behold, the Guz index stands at -1.6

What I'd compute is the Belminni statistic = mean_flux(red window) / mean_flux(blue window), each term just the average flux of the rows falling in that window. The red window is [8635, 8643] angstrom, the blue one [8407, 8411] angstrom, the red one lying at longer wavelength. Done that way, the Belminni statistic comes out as 0.91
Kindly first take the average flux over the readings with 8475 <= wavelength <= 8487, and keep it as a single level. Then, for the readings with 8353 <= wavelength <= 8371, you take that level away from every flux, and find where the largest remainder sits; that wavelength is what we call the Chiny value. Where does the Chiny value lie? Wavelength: 8354.34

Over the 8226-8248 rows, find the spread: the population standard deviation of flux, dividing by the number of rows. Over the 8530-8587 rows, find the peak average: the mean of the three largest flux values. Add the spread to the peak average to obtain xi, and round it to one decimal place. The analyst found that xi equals 11.9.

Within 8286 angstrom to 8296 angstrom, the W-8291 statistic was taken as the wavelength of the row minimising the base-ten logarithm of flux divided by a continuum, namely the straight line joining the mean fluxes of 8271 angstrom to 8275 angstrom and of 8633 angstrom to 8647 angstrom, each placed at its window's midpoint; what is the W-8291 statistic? 8293.01 angstrom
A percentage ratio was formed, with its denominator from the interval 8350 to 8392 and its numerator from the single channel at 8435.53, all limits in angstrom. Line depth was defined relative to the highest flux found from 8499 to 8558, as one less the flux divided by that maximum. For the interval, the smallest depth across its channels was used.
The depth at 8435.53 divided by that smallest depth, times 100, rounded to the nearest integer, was 38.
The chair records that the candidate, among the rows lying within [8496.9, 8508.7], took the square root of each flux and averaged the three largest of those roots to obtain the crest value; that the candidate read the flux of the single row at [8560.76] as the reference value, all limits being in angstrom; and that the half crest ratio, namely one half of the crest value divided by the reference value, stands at 0.168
